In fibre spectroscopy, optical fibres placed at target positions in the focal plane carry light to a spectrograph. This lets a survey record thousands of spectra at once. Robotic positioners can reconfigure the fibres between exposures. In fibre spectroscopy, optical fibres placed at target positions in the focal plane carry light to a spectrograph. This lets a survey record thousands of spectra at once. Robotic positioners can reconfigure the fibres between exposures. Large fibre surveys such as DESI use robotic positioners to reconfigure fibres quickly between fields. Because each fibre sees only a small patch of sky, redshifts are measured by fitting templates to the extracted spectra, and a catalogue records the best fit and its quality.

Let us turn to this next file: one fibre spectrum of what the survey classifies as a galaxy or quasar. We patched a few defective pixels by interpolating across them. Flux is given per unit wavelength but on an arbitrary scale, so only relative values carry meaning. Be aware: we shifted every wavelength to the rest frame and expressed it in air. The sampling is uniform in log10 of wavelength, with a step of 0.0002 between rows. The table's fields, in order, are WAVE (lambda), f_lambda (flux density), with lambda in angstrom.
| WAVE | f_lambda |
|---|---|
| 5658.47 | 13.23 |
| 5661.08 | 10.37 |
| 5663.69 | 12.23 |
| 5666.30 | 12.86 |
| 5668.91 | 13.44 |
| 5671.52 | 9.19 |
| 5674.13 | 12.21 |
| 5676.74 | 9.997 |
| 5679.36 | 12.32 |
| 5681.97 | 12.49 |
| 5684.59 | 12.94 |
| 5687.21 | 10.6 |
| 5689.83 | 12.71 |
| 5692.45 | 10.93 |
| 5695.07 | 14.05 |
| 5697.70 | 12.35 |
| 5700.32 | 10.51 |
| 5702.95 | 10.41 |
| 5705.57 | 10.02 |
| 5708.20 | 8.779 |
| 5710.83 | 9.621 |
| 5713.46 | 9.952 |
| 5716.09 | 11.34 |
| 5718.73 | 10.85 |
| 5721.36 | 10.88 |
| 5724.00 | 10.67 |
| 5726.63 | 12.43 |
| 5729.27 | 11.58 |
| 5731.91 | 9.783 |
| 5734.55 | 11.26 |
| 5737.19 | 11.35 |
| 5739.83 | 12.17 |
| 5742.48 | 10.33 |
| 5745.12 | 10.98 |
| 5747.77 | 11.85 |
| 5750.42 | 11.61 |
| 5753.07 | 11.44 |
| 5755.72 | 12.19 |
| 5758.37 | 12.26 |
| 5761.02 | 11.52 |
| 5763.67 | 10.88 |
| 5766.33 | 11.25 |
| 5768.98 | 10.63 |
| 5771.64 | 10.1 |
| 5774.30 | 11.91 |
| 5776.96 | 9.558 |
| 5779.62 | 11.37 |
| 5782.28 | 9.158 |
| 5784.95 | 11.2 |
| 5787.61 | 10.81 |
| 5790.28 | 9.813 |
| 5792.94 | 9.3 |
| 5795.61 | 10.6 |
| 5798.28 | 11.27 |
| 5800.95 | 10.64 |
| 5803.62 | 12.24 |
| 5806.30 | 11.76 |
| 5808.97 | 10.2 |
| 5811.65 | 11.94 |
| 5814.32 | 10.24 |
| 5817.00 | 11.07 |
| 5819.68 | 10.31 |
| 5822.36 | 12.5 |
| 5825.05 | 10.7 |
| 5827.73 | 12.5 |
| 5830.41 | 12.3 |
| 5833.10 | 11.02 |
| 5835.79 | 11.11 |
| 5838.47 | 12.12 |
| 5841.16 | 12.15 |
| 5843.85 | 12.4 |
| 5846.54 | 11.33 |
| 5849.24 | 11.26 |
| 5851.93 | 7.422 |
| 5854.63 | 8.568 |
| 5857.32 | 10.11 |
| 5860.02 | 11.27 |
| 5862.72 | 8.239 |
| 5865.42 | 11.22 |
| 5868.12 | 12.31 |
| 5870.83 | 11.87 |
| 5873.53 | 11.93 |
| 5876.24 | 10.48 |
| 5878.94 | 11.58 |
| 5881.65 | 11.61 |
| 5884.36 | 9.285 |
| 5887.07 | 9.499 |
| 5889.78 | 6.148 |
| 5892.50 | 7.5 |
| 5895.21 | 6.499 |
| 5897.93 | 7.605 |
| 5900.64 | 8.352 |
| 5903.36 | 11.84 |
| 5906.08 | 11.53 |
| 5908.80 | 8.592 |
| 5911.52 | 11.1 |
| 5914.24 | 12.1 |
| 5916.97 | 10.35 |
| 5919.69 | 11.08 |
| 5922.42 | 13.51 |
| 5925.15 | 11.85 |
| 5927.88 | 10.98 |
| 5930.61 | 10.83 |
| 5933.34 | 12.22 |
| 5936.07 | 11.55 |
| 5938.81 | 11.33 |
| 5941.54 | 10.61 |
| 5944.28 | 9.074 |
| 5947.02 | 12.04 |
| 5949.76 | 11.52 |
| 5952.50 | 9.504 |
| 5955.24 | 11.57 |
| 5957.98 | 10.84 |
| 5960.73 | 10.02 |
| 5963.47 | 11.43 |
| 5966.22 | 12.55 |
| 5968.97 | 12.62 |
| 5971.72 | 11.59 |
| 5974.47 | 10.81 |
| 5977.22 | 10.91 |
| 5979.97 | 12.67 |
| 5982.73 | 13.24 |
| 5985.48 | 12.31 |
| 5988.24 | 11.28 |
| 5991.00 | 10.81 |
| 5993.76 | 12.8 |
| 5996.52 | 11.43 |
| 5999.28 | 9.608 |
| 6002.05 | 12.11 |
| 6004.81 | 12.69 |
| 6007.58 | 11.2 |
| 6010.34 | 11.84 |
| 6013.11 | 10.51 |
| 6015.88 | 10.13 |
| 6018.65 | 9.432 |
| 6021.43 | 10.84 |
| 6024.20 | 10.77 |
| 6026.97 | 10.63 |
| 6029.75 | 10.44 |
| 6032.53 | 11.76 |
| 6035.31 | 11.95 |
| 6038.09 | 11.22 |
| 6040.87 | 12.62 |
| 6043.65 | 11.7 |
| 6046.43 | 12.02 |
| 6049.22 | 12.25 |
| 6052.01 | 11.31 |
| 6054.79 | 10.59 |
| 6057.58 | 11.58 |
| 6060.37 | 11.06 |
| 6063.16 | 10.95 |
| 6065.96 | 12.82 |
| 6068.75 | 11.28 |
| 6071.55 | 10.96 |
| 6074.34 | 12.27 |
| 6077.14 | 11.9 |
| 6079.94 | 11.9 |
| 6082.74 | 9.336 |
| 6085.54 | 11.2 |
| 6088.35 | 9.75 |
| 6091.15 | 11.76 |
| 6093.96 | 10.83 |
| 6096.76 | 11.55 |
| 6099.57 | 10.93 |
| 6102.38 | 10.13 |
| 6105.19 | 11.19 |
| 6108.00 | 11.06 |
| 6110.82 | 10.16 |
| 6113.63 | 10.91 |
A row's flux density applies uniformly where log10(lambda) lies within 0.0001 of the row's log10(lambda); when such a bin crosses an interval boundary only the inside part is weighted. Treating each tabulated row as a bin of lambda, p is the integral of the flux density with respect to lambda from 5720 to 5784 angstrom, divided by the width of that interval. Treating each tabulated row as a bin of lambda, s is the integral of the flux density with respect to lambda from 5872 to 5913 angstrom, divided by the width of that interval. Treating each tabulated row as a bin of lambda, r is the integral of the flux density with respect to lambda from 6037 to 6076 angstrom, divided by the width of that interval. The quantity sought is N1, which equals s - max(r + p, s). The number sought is -13.16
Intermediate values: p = 11.1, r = 11.6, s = 9.6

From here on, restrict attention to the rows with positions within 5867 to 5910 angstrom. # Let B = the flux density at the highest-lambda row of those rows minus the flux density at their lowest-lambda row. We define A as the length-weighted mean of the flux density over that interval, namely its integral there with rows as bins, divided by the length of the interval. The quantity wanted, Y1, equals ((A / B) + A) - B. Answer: 11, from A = 9.8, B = -4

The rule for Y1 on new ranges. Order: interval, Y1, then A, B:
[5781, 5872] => 12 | 10.9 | 3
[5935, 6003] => 31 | 11.4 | 1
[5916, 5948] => 16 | 11.3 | 2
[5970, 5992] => -3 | 11.7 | -1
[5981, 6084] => 12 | 11.4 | -4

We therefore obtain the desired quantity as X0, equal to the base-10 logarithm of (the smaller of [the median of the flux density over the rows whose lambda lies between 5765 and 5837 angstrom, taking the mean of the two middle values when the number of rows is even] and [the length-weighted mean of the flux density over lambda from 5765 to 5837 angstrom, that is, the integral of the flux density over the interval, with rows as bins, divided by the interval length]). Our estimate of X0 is 1.039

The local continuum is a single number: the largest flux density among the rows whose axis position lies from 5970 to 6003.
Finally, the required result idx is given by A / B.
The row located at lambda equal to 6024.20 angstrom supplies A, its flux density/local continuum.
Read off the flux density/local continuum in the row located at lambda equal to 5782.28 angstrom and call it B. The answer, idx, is 1.18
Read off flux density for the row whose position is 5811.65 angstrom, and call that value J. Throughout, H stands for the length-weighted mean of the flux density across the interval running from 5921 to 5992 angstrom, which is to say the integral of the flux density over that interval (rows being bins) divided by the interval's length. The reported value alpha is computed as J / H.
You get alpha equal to 1.04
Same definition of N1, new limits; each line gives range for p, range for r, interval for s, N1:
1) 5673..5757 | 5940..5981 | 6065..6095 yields -11.18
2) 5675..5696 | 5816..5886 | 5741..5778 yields -11.80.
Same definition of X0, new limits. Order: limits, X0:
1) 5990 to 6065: 1.050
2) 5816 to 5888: 1.040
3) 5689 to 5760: 1.049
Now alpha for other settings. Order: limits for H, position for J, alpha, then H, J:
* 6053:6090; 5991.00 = 0.96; 11.2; 10.81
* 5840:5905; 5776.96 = 0.95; 10.0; 9.558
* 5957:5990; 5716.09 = 0.97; 11.7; 11.34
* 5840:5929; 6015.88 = 0.98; 10.3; 10.13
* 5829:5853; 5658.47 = 1.17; 11.3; 13.23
